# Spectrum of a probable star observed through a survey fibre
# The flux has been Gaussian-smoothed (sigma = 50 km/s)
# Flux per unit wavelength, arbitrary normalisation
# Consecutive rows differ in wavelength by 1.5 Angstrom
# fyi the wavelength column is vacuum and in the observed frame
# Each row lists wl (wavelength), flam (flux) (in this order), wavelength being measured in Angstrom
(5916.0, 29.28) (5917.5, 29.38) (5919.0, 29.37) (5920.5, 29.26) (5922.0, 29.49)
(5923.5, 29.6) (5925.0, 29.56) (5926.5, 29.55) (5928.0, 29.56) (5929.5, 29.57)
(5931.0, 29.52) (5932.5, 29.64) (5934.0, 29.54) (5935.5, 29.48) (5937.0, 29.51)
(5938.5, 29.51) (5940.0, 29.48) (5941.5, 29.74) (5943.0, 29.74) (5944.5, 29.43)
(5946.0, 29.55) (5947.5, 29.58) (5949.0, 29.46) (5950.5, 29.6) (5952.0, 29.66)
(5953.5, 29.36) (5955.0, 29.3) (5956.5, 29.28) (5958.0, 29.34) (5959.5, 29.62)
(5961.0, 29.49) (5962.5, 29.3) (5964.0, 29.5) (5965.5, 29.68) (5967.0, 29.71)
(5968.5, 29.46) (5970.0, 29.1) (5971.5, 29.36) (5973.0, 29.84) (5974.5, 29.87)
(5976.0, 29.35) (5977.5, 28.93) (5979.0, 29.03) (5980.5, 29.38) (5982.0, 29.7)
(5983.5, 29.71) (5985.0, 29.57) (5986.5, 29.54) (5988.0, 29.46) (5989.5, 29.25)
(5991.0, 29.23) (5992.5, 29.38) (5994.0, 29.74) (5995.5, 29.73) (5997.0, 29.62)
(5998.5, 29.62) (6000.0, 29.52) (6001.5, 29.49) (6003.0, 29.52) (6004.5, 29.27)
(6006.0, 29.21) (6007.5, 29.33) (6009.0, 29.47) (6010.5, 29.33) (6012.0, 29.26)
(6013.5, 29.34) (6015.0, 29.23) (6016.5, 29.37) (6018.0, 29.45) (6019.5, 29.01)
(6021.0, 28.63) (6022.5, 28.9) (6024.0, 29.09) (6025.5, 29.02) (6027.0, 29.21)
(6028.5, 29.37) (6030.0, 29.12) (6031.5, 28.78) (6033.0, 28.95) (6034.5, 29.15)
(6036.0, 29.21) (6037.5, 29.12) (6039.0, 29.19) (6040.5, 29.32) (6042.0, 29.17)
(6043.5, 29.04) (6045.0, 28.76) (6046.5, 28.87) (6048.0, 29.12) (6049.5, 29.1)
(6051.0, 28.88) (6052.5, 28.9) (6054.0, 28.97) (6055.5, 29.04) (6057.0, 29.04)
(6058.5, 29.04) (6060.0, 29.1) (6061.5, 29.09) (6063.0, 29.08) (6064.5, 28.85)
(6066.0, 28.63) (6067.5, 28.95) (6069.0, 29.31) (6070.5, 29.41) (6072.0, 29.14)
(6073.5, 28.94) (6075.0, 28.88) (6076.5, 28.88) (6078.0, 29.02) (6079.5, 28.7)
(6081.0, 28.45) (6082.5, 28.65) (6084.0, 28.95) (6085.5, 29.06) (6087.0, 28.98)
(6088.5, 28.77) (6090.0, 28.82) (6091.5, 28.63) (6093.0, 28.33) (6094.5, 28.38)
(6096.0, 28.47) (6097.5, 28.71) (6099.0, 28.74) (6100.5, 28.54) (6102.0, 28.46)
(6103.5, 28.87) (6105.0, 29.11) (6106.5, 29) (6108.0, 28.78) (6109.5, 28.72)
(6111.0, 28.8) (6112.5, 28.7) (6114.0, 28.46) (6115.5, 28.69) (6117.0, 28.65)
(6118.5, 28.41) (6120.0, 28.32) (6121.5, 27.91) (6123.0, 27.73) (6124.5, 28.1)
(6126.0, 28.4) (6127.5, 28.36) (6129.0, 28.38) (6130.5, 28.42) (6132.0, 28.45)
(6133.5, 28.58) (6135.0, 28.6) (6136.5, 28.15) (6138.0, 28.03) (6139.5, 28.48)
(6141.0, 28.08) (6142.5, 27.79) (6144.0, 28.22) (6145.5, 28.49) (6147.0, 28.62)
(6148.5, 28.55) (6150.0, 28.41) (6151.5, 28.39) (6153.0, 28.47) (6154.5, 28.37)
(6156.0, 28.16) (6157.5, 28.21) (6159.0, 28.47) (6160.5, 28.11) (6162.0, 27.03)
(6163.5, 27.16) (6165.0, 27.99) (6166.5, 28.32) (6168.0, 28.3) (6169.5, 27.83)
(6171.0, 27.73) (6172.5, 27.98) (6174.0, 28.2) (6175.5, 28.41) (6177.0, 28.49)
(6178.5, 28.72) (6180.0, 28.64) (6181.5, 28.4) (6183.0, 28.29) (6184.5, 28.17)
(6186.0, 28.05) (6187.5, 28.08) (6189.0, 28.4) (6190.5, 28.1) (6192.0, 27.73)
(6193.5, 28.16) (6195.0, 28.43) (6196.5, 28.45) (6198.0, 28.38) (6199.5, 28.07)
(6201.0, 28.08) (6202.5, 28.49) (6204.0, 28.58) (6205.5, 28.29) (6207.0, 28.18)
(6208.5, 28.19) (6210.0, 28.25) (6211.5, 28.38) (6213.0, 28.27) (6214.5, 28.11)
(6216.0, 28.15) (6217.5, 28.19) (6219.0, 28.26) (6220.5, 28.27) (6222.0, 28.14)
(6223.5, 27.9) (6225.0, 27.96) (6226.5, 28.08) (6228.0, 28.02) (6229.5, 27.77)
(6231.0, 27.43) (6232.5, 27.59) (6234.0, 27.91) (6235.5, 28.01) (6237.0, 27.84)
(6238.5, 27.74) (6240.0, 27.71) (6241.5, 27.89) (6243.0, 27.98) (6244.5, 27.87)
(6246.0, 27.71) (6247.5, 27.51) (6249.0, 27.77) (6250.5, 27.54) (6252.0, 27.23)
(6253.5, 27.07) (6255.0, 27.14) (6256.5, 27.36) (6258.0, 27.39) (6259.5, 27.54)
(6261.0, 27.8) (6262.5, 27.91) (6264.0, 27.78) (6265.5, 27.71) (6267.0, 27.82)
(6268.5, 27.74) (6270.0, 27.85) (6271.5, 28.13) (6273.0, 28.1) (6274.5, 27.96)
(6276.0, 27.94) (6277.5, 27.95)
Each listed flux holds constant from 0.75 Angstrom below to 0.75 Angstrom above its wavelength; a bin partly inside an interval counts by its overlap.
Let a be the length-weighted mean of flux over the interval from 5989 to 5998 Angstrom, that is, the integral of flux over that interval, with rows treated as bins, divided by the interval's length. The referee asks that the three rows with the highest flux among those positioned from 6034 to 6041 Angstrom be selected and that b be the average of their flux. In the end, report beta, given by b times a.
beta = 863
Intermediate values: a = 29.5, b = 29.2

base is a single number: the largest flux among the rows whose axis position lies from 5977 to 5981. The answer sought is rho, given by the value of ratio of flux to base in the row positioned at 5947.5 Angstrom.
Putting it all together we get 1.01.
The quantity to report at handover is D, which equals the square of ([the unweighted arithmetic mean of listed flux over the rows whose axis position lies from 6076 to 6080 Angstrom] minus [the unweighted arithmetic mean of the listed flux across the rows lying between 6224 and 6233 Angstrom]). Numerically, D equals 1.1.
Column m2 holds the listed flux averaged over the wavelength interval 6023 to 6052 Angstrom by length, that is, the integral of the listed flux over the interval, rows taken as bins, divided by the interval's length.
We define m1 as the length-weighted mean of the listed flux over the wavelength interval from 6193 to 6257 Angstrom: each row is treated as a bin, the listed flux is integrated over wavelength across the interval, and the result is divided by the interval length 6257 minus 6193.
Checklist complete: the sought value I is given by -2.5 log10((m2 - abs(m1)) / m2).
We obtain 3.5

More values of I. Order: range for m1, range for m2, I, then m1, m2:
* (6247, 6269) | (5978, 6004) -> 3.0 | 27.6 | 29.49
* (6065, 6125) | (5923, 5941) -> 3.9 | 28.7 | 29.55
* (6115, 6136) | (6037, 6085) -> 4.1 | 28.4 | 28.99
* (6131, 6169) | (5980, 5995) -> 3.4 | 28.2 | 29.50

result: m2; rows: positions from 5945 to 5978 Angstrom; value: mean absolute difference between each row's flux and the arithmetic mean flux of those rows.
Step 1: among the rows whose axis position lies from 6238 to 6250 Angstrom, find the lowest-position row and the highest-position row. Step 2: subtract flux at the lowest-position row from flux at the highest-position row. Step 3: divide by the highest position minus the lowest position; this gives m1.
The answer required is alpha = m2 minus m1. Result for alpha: 0.17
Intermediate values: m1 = 0.003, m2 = 0.175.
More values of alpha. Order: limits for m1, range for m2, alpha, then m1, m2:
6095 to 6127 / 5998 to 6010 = 0.12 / -0.002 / 0.119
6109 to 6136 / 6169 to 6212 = 0.20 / -0.005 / 0.200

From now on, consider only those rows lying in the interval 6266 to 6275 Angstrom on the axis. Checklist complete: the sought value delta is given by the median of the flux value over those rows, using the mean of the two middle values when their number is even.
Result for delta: 27.9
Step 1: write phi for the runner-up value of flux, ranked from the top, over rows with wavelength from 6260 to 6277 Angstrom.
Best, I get 28.1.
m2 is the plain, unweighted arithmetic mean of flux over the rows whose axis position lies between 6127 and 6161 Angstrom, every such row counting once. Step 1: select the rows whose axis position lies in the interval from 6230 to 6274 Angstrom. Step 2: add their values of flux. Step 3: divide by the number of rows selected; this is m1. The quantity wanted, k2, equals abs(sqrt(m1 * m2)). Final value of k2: 28.0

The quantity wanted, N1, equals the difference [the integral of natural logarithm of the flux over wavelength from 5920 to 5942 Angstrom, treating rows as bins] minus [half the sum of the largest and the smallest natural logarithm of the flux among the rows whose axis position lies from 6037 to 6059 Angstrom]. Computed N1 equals 71.1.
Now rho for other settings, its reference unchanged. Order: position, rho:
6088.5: 0.98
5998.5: 1.01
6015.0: 0.99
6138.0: 0.95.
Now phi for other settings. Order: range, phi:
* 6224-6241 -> 28.02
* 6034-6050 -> 29.21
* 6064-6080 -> 29.31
